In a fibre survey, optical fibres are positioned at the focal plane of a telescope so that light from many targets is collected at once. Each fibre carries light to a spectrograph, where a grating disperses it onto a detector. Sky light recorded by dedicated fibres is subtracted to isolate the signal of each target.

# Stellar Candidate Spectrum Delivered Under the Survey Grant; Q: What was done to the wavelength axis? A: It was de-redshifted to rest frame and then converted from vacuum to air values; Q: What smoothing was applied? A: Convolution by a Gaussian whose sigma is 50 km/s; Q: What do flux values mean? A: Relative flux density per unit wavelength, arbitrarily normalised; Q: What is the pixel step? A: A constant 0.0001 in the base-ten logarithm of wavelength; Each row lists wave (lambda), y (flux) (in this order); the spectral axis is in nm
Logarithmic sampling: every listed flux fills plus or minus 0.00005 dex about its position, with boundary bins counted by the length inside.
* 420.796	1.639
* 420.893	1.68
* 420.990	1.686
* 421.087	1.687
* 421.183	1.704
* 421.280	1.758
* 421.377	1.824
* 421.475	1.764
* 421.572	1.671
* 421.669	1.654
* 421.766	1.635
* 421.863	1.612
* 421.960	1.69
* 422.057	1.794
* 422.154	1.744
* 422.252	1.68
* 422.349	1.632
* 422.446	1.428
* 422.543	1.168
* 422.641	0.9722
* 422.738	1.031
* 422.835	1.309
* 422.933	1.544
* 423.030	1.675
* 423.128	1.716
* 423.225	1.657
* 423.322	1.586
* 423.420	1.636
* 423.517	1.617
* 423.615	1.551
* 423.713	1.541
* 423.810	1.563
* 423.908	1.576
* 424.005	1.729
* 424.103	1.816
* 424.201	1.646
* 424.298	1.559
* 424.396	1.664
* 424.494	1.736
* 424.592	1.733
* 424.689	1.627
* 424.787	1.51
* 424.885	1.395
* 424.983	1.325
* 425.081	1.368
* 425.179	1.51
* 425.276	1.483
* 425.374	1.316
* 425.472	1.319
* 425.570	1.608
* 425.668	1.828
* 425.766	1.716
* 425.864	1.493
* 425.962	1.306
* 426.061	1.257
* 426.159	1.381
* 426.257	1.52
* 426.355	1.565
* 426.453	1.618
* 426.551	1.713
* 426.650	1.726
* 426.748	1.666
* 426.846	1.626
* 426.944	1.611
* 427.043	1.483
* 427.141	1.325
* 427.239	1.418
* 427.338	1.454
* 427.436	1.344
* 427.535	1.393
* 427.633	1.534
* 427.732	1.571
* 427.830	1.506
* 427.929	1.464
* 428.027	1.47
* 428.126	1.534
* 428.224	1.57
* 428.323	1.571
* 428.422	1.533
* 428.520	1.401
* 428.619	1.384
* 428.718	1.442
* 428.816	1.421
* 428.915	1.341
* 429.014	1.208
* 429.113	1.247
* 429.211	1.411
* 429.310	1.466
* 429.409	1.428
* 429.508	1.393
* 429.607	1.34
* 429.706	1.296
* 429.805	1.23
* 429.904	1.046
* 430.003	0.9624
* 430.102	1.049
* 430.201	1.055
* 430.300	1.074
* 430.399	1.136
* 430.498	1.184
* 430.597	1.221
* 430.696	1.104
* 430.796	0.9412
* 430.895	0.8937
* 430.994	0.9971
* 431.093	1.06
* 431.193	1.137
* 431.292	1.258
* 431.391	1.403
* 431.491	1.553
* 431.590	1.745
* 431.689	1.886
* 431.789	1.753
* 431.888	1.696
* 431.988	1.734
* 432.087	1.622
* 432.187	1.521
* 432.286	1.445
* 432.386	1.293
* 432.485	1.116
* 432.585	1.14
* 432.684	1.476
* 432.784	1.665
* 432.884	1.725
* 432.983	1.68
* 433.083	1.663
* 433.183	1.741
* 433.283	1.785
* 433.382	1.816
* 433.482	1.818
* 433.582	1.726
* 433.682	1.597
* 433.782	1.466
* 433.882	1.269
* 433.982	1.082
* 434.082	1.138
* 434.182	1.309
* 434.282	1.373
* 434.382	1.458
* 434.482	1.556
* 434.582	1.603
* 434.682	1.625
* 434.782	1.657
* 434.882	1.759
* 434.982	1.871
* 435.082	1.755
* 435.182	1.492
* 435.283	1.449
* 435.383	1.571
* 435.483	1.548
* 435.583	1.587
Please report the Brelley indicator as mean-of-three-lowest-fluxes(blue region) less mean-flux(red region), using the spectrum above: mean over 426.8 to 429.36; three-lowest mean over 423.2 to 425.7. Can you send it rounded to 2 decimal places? -0.13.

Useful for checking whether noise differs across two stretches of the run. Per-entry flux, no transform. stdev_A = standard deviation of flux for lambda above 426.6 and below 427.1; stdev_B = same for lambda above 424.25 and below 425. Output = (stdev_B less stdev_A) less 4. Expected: -3.94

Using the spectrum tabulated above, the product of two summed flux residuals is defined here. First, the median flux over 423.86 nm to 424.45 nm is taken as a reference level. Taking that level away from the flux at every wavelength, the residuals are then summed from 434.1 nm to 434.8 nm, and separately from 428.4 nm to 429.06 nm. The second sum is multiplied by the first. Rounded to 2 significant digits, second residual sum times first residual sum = 1.9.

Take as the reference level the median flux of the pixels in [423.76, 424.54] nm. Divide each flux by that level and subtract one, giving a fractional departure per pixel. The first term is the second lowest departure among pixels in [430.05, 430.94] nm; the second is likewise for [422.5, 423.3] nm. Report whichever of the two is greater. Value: -0.38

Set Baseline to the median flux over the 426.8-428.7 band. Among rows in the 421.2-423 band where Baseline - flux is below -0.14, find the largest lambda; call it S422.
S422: 422.349 nm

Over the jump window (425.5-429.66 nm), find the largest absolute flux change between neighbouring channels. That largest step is 0.22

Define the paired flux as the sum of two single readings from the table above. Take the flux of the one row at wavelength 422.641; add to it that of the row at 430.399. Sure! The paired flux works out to 2.11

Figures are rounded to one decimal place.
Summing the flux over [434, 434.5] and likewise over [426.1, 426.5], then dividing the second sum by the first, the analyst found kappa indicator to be 0.9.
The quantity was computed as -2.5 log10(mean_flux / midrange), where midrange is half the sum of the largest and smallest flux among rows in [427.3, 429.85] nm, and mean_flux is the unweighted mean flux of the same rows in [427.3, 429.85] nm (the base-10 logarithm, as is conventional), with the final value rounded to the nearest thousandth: -0.025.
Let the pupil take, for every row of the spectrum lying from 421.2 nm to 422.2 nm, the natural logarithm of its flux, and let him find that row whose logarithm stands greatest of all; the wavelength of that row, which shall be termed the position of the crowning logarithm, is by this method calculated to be 421.377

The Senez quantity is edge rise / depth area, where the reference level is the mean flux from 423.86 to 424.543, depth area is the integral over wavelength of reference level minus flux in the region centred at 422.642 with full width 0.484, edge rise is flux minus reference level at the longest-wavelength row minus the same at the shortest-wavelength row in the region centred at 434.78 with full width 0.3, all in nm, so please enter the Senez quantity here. 0.6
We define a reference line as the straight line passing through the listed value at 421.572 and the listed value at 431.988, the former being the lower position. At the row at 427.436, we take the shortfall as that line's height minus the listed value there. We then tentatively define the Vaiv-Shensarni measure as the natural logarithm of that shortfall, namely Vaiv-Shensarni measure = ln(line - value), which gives -1.0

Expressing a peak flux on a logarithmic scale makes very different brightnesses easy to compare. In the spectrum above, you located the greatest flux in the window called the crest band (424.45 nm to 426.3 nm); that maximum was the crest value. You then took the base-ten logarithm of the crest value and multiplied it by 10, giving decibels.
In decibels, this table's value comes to 2.62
